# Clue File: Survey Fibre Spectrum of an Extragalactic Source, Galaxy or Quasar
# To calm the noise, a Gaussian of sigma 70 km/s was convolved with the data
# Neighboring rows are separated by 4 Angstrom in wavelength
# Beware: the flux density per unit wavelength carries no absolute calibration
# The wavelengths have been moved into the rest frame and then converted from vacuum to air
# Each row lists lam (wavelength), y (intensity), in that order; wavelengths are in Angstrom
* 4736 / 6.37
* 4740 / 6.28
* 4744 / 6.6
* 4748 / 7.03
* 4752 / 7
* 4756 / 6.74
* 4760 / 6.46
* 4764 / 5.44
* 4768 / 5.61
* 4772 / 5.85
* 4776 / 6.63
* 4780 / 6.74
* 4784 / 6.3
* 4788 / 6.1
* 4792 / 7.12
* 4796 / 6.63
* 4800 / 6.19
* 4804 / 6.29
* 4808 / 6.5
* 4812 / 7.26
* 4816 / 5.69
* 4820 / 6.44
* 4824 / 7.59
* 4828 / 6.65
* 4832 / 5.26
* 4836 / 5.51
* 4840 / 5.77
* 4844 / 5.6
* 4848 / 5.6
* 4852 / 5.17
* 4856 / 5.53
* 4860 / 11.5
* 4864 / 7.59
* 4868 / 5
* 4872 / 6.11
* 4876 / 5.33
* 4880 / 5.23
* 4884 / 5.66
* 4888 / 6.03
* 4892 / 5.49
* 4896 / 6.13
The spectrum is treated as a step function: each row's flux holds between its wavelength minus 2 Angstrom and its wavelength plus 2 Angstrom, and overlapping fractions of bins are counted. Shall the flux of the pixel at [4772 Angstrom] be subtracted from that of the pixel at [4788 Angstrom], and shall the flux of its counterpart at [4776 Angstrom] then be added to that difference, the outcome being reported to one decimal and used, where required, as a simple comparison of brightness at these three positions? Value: 6.9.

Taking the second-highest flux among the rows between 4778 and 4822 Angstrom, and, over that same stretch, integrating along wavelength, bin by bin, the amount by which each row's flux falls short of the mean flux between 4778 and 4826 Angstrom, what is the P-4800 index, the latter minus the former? -3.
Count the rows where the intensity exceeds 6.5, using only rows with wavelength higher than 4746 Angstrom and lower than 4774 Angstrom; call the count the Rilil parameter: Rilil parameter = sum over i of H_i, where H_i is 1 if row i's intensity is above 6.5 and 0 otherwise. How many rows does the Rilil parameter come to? 3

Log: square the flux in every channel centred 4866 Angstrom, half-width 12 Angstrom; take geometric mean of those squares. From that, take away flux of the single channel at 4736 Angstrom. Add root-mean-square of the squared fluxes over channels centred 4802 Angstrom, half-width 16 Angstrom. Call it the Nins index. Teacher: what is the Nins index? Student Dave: 79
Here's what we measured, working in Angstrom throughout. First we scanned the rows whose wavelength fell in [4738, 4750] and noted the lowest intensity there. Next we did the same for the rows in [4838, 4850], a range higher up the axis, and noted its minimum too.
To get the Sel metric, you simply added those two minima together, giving 11.9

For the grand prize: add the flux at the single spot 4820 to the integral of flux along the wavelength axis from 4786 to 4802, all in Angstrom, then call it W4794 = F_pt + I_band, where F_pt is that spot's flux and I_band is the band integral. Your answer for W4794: 111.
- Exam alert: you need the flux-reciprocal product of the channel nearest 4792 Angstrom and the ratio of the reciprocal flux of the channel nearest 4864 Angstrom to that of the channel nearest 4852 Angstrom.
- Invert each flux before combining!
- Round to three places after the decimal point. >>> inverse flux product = 0.096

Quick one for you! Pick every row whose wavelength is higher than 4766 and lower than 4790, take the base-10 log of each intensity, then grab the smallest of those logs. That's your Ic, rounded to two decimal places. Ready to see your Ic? 0.75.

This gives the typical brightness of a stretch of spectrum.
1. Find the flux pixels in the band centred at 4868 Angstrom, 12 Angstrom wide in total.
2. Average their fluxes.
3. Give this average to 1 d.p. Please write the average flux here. 6.2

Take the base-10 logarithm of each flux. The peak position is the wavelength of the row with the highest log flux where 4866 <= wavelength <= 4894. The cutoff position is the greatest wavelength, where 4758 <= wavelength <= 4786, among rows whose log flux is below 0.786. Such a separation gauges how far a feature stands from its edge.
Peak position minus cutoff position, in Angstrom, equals 100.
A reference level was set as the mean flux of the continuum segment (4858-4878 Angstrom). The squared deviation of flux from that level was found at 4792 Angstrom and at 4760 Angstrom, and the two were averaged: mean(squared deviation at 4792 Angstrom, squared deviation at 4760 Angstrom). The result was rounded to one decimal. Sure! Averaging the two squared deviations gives 0.2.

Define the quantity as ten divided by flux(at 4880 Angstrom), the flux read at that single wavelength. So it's 1.9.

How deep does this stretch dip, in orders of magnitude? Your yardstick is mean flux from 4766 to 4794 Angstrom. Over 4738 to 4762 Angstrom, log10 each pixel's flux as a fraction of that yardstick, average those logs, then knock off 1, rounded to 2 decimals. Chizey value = -0.98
